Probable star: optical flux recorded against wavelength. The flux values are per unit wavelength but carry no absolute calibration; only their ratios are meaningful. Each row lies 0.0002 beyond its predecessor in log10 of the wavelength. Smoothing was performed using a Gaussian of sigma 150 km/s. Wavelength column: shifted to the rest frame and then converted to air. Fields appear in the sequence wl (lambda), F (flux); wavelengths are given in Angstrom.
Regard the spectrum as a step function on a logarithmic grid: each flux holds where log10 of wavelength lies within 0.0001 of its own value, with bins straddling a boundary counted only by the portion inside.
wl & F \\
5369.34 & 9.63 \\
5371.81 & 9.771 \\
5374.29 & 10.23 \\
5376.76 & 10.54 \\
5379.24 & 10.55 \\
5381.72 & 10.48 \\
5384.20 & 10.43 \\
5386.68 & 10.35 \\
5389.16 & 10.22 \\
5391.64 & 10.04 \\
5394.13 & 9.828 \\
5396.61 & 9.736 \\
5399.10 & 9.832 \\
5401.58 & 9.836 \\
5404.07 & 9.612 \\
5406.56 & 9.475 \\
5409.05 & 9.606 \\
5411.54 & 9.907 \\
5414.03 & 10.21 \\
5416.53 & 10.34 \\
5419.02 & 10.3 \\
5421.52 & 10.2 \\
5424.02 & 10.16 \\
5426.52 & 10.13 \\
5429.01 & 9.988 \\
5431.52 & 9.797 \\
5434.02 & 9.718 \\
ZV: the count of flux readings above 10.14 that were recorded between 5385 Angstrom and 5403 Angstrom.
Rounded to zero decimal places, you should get 2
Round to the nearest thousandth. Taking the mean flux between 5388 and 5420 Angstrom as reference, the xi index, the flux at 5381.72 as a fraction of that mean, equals 1.057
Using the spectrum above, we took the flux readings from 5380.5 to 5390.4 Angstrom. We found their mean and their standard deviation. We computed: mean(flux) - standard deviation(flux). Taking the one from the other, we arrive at 10.3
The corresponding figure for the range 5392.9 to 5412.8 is 9.6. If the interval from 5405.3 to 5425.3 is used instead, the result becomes 9.7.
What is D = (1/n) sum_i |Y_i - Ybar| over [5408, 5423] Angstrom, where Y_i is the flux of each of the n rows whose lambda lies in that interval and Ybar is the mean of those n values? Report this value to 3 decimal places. 0.225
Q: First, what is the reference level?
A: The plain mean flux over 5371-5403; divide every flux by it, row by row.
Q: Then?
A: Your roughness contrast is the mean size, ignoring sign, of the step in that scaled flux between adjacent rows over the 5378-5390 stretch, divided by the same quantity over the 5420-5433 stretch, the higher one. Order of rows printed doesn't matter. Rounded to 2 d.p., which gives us 0.82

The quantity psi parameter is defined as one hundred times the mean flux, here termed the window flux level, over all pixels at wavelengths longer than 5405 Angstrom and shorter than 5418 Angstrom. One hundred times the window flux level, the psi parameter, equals 991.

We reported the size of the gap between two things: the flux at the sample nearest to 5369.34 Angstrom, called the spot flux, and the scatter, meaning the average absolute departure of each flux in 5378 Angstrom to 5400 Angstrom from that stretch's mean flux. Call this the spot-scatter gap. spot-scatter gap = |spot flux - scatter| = 9.4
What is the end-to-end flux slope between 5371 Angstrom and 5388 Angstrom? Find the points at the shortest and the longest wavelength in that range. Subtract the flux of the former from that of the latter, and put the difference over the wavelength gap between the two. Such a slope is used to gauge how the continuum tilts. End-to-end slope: 0.039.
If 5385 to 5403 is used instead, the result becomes -0.034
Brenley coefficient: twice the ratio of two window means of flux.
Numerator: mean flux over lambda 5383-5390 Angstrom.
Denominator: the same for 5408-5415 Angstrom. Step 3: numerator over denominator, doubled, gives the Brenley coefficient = 2.09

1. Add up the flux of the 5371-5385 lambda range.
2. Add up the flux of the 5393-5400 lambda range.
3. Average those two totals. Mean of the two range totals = 46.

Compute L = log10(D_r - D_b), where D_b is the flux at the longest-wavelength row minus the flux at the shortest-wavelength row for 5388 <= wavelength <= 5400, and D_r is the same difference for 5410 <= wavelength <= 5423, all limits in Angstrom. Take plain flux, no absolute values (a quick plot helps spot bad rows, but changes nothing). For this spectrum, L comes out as -0.17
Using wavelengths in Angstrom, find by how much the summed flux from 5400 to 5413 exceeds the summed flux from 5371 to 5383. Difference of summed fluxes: -3.1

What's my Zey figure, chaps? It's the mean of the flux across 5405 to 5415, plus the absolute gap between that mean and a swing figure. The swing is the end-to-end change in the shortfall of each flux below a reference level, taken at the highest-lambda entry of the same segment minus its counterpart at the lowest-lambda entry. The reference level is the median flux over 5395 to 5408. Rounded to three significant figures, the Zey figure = 20.3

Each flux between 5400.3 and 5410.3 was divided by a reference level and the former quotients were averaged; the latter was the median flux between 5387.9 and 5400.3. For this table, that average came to 0.98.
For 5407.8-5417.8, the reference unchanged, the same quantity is 1.02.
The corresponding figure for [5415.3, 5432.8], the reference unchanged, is 1.03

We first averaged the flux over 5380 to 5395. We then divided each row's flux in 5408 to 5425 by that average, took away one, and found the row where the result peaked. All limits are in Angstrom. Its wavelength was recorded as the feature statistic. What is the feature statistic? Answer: 5416.53 Angstrom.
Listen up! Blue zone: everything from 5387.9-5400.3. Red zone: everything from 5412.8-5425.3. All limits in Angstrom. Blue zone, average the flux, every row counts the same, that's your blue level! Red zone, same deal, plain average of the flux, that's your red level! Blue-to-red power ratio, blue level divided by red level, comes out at 0.97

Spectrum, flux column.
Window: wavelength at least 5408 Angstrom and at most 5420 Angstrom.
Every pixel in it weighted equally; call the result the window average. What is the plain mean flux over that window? 10.1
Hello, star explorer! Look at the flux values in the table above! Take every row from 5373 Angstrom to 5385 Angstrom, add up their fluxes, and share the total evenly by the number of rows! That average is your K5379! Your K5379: 10.4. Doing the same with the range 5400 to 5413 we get 9.7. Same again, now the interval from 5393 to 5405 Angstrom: 9.8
